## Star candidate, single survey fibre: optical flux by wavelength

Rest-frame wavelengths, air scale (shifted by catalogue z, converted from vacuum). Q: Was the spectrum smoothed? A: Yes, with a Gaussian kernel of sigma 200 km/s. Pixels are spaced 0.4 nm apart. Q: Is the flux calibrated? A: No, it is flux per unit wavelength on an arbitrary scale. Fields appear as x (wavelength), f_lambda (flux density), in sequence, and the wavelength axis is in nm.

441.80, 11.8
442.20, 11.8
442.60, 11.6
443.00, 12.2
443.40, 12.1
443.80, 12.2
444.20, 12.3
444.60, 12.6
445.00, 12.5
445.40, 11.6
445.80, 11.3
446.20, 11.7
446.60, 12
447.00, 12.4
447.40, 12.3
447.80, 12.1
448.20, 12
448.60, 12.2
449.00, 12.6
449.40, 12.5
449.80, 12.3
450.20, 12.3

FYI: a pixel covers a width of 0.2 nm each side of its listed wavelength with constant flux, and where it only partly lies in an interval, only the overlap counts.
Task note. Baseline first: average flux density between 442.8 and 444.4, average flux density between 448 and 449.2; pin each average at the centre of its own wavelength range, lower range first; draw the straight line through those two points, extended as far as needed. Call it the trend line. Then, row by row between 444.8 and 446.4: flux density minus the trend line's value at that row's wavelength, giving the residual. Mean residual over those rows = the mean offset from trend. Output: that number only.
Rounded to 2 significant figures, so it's -0.45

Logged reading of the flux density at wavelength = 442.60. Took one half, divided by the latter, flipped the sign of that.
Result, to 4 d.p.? -0.0431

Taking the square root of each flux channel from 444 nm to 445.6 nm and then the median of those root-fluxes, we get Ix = 3.52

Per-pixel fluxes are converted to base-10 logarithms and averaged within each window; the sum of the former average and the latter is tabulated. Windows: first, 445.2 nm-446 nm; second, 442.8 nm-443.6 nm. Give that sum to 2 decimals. 2.14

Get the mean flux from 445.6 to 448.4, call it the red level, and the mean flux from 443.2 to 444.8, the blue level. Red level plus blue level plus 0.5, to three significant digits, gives 24.8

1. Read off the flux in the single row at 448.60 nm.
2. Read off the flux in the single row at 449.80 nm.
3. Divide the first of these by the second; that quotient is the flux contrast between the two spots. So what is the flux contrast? 0.99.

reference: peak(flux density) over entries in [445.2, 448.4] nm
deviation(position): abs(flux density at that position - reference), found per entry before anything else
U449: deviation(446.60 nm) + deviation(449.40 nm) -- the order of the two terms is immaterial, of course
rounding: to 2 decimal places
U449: 0.50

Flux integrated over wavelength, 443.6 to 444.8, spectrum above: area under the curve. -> 14.8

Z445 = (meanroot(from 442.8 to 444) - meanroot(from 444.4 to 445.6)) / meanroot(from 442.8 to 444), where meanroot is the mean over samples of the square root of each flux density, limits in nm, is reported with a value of 0.00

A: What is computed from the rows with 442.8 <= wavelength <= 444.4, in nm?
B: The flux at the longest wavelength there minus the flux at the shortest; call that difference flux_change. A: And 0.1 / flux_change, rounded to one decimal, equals 1.0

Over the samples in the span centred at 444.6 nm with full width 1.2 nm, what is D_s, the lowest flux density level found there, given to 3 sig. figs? 12.3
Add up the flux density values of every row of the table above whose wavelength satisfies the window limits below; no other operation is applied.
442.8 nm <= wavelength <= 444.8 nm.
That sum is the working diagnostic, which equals 61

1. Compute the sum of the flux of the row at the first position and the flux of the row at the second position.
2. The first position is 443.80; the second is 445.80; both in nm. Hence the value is 23.5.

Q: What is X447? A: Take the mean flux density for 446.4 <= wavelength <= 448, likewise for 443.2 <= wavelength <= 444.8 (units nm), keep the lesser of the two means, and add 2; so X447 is 14.2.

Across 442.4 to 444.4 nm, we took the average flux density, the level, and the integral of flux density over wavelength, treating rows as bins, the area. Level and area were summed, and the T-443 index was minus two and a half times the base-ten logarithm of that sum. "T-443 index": -3.90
